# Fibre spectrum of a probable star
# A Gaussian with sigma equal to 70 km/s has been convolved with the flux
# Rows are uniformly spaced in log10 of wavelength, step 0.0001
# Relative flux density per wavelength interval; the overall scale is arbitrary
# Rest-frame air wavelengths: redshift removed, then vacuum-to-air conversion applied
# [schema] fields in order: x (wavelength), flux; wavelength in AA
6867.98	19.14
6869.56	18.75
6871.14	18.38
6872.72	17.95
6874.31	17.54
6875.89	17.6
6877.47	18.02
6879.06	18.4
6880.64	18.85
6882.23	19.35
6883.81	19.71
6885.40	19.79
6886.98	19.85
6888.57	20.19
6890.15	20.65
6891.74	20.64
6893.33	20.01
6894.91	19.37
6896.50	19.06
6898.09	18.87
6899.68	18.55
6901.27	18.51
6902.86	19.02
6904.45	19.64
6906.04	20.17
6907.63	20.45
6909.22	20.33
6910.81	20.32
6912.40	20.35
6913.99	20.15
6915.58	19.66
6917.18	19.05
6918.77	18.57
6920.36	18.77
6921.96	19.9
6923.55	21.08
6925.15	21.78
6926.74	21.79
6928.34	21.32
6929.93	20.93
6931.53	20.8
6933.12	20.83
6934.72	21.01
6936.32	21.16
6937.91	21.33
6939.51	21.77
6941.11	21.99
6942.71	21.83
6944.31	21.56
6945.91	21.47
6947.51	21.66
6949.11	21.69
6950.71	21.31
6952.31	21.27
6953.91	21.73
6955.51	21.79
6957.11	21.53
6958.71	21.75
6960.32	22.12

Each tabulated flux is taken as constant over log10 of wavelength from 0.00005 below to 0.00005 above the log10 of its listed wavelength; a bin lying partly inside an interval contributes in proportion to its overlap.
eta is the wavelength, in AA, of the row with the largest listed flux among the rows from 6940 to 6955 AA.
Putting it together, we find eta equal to 6941.11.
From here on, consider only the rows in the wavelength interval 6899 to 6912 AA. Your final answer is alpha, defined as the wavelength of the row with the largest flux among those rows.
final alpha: 6907.63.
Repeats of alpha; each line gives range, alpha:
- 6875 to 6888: 6886.98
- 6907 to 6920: 6907.63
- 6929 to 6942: 6941.11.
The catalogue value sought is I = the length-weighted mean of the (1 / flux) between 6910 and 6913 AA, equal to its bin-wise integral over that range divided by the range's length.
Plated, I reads 0.0492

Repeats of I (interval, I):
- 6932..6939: 0.0474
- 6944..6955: 0.0465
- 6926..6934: 0.0473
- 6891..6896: 0.0502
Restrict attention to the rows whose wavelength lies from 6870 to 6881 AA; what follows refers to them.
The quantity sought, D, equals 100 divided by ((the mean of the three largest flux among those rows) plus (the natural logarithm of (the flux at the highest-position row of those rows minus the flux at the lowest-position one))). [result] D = 5.62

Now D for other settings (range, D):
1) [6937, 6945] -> 4.90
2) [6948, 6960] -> 5.28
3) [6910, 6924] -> 4.92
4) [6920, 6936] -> 4.46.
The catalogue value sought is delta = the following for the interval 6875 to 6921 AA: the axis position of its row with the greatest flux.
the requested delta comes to 6890.15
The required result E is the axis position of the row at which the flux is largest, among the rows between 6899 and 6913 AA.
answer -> 6907.63 AA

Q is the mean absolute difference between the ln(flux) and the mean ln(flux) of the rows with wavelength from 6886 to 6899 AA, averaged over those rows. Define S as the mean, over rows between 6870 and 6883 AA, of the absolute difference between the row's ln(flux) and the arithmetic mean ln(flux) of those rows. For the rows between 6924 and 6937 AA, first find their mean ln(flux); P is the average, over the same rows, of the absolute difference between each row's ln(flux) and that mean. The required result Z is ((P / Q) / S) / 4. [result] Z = 5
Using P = 0.015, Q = 0.028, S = 0.026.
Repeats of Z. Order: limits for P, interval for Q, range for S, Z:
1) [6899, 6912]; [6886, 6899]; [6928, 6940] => 27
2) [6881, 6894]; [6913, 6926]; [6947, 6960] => 13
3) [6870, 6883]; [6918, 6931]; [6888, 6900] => 3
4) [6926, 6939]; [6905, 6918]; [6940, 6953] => 19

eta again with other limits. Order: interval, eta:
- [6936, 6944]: 6941.11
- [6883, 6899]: 6890.15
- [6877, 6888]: 6886.98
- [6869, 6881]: 6880.64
